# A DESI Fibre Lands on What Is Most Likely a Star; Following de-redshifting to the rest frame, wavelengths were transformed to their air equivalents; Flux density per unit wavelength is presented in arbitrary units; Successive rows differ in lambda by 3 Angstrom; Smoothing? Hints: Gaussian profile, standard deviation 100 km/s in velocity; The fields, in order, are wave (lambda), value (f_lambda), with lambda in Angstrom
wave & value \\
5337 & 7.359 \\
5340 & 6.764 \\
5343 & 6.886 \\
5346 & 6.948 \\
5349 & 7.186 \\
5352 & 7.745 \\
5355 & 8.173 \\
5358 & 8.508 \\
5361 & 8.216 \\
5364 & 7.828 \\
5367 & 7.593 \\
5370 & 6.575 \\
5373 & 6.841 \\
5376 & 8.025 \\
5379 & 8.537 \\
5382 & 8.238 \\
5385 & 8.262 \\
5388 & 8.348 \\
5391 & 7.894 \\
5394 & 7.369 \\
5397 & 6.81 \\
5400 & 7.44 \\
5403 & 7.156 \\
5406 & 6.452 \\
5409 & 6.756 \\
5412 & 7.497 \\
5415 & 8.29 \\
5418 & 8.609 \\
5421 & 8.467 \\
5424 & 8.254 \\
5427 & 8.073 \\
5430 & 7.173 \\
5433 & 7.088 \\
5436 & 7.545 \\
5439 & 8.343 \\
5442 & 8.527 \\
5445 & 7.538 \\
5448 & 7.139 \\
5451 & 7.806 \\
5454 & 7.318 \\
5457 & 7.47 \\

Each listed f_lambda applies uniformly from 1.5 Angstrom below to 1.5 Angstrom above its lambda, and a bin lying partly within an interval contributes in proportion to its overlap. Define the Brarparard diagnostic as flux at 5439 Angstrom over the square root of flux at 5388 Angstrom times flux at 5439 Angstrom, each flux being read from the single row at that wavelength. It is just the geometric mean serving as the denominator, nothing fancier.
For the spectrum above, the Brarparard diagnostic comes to 1.00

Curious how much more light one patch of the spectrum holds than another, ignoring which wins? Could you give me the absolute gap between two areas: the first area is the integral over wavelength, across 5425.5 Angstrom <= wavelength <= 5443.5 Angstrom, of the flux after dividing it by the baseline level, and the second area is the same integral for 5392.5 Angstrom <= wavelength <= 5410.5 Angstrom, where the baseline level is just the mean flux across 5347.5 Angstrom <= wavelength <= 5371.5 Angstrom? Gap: 1.85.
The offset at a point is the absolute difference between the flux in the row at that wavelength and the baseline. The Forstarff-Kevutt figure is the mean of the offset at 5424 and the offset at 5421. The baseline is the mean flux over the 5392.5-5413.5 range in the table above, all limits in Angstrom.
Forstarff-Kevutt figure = 1.3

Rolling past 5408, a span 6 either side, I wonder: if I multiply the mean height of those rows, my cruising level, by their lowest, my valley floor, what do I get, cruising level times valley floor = 45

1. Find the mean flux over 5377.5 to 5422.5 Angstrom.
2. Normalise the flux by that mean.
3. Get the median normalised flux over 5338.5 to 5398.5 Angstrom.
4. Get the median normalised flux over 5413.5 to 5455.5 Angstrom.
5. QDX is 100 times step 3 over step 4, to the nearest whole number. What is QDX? 98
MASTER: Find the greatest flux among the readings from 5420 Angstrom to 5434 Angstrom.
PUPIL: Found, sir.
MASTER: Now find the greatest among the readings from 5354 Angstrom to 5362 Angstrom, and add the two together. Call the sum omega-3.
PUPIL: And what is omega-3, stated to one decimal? 17.0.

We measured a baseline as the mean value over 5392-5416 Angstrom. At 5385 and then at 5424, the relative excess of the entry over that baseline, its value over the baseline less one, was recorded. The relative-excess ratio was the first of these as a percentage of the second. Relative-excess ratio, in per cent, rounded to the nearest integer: 101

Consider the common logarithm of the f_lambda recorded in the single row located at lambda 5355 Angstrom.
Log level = 0.912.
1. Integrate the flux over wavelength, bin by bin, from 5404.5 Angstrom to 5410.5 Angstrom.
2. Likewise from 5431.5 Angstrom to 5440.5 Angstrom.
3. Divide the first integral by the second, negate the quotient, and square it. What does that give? 0.33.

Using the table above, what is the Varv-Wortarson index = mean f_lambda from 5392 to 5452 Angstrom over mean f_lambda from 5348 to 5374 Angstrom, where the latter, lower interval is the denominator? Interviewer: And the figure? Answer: 1.00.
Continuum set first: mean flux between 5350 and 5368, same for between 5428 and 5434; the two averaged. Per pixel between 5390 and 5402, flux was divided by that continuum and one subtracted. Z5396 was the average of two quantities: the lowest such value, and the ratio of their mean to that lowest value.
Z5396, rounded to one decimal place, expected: 0.1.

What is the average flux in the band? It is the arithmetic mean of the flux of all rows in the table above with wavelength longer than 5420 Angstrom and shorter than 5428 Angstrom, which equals 8.26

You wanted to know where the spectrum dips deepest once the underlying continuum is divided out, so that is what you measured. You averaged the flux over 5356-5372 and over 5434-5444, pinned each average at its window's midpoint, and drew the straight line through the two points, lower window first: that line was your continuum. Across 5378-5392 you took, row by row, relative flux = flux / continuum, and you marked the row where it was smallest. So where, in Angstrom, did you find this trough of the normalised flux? 5391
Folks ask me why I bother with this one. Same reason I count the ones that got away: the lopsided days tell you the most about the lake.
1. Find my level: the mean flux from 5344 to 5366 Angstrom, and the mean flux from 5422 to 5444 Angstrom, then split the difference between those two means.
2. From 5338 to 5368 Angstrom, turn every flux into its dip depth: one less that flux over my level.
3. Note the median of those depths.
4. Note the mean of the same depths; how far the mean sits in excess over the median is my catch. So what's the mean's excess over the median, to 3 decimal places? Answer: 0.011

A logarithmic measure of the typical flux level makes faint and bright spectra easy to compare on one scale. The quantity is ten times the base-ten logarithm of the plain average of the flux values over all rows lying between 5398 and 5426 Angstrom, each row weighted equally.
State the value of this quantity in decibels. 8.84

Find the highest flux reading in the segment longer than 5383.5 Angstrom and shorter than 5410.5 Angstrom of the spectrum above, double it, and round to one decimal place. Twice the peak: 16.7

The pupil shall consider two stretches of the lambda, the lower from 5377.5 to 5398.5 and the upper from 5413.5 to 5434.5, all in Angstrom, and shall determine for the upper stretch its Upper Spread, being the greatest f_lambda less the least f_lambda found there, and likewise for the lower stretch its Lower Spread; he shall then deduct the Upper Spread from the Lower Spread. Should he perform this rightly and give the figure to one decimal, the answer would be 0.2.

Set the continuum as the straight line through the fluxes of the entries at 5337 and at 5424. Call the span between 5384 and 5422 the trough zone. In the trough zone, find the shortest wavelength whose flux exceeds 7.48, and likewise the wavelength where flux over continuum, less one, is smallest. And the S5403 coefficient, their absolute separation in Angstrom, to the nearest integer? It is 21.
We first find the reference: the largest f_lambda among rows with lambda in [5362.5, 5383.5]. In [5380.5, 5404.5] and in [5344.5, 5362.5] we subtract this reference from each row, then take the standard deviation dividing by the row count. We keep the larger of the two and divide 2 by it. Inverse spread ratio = 3.54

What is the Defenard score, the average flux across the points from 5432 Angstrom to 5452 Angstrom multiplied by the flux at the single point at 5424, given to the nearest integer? 64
